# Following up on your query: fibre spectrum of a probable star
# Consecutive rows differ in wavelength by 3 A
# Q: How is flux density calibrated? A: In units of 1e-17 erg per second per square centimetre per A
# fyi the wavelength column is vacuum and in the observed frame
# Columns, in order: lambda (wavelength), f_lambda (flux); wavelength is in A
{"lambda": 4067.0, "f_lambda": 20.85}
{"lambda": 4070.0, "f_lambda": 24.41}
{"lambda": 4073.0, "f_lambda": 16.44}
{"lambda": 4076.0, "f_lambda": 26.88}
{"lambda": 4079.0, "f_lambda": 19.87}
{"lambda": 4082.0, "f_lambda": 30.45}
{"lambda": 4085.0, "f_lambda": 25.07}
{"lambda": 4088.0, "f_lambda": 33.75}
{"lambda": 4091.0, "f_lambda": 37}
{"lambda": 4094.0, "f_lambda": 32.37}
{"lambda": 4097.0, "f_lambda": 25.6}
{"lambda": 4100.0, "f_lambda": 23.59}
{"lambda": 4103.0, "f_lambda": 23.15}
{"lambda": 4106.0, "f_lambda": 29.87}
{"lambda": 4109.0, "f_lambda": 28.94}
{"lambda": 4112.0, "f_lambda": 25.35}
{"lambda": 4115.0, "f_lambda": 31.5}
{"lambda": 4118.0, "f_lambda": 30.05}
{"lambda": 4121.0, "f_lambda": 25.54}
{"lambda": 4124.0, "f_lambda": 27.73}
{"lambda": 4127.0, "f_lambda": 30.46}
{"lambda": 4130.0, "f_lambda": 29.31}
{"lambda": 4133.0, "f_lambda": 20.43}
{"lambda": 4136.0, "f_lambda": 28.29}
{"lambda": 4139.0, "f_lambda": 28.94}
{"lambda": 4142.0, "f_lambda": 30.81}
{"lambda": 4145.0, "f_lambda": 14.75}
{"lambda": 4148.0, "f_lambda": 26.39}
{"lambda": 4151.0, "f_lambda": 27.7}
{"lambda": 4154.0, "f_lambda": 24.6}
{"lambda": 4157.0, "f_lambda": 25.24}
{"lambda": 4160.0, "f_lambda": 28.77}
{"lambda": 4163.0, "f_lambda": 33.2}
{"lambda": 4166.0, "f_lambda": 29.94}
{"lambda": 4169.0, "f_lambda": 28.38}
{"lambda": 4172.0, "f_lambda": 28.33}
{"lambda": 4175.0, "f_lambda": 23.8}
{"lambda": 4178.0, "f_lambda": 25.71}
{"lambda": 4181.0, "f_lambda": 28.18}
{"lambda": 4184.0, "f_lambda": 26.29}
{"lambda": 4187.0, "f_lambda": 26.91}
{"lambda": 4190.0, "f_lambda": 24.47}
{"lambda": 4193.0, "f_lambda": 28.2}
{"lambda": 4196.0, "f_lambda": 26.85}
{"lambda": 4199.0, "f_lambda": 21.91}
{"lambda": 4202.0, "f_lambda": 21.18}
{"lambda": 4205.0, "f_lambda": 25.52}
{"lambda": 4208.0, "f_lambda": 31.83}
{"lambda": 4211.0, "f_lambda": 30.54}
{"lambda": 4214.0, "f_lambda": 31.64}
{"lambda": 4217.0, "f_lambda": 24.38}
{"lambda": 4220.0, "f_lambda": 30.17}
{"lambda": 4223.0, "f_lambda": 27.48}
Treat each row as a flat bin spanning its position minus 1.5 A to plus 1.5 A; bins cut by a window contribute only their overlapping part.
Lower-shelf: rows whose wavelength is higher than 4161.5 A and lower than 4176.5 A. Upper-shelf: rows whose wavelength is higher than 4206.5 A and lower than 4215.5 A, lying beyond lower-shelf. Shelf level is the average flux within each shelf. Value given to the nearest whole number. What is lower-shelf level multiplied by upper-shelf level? 900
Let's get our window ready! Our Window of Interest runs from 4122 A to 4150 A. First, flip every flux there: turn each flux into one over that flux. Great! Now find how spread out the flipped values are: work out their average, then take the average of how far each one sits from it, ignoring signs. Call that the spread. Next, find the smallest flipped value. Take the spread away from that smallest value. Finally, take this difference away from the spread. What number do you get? -0.0161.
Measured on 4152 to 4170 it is -0.0241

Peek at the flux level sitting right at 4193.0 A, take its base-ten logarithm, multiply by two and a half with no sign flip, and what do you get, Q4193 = 3.63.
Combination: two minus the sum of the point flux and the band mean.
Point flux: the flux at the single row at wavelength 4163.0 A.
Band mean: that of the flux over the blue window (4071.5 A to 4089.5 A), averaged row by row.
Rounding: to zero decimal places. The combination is -57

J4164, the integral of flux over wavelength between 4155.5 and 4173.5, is 522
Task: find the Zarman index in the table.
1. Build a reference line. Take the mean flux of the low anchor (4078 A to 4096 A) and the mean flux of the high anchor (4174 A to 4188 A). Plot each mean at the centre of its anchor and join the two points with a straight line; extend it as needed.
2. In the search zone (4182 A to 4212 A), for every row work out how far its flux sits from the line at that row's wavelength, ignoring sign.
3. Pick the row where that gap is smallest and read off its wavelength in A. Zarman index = 4184.0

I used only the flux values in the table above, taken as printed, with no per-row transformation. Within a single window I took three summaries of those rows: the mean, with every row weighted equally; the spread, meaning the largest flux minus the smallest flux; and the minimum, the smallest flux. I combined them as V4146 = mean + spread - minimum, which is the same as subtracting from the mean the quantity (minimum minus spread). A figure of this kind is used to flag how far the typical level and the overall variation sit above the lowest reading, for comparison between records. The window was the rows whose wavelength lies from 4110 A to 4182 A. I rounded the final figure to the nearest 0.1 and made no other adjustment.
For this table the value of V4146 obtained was 30.9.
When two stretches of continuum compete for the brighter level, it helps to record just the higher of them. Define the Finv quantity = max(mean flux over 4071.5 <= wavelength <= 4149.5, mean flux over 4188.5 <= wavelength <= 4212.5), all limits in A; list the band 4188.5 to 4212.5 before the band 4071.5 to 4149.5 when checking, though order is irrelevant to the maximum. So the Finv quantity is 27.0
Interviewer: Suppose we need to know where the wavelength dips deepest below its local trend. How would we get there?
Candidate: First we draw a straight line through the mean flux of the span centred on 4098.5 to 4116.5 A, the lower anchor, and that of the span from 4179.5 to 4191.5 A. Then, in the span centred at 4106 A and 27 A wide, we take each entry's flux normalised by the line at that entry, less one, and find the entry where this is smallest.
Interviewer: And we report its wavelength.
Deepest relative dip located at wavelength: 4103.0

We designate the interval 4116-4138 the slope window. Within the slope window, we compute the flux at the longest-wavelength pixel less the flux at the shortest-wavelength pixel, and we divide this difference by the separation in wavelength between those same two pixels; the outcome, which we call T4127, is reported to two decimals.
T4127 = -0.10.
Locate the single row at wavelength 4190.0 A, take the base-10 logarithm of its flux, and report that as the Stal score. 1.39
